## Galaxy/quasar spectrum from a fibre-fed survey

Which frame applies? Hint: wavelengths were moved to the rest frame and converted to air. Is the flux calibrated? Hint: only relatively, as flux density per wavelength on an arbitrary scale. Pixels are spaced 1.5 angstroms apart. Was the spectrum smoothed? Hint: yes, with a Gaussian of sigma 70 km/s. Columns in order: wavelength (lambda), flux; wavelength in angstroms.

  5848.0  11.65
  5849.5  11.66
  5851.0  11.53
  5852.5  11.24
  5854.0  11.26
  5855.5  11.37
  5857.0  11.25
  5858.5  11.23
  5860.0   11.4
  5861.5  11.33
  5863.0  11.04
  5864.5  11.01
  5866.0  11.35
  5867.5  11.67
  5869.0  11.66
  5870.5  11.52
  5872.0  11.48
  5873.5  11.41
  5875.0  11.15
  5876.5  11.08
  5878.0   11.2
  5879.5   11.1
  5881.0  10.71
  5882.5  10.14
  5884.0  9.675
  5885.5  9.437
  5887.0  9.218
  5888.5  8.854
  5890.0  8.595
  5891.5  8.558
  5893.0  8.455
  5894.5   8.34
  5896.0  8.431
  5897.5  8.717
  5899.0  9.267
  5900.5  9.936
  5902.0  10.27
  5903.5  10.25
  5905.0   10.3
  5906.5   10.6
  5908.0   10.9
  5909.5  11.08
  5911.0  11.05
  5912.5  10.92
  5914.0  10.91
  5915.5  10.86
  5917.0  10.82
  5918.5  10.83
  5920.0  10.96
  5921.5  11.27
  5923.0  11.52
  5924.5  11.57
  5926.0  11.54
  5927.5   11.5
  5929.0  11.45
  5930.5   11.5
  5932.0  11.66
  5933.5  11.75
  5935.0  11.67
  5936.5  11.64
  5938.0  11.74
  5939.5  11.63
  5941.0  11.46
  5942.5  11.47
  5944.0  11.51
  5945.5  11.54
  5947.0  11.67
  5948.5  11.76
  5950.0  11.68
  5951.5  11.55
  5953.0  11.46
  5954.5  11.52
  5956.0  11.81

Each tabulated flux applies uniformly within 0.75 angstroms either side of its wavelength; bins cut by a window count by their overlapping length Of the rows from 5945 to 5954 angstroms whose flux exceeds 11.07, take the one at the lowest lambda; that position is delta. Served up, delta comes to 5945.5 angstroms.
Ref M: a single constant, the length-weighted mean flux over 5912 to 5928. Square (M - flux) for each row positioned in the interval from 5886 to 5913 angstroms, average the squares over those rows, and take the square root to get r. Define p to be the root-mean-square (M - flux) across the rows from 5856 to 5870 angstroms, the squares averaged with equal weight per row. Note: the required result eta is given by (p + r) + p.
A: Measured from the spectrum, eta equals 2.4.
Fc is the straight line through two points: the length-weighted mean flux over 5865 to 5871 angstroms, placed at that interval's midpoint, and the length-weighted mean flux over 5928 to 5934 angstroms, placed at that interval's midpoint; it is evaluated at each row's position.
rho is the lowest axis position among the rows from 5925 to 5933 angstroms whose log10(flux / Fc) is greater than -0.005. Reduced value 5926.0 angstroms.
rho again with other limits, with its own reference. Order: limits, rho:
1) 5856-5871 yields 5860.0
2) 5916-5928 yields 5923.0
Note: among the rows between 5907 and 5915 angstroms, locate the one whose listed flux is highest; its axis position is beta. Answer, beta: 5909.5 angstroms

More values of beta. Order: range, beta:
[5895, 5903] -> 5902.0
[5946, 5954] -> 5948.5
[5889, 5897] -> 5890.0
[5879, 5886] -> 5879.5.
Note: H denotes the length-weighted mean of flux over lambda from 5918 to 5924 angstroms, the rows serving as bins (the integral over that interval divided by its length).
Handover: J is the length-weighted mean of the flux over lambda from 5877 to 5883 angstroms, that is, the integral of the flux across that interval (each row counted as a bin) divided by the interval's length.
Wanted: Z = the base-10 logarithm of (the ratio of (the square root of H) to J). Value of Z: -0.51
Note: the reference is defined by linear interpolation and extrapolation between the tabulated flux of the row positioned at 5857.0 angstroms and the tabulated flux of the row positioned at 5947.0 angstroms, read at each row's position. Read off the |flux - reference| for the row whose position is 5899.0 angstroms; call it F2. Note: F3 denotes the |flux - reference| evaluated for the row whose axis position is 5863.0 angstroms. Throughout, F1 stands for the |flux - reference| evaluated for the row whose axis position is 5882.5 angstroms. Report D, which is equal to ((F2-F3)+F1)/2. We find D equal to 1.6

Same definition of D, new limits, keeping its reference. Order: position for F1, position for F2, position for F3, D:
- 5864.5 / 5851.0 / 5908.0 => 0.0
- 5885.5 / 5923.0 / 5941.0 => 0.9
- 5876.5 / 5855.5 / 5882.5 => -0.4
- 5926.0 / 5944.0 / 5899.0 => -1.0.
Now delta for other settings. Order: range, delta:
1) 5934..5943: 5935.0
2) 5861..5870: 5861.5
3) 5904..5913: 5909.5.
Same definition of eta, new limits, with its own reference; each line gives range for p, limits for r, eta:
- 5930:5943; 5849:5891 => 1.9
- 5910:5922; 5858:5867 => 0.7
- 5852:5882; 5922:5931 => 0.9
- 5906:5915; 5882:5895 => 2.8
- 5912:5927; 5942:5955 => 1.0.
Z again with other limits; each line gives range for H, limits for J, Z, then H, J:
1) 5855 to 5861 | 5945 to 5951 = -0.54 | 11.31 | 11.7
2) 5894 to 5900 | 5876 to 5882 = -0.57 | 8.76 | 11.0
